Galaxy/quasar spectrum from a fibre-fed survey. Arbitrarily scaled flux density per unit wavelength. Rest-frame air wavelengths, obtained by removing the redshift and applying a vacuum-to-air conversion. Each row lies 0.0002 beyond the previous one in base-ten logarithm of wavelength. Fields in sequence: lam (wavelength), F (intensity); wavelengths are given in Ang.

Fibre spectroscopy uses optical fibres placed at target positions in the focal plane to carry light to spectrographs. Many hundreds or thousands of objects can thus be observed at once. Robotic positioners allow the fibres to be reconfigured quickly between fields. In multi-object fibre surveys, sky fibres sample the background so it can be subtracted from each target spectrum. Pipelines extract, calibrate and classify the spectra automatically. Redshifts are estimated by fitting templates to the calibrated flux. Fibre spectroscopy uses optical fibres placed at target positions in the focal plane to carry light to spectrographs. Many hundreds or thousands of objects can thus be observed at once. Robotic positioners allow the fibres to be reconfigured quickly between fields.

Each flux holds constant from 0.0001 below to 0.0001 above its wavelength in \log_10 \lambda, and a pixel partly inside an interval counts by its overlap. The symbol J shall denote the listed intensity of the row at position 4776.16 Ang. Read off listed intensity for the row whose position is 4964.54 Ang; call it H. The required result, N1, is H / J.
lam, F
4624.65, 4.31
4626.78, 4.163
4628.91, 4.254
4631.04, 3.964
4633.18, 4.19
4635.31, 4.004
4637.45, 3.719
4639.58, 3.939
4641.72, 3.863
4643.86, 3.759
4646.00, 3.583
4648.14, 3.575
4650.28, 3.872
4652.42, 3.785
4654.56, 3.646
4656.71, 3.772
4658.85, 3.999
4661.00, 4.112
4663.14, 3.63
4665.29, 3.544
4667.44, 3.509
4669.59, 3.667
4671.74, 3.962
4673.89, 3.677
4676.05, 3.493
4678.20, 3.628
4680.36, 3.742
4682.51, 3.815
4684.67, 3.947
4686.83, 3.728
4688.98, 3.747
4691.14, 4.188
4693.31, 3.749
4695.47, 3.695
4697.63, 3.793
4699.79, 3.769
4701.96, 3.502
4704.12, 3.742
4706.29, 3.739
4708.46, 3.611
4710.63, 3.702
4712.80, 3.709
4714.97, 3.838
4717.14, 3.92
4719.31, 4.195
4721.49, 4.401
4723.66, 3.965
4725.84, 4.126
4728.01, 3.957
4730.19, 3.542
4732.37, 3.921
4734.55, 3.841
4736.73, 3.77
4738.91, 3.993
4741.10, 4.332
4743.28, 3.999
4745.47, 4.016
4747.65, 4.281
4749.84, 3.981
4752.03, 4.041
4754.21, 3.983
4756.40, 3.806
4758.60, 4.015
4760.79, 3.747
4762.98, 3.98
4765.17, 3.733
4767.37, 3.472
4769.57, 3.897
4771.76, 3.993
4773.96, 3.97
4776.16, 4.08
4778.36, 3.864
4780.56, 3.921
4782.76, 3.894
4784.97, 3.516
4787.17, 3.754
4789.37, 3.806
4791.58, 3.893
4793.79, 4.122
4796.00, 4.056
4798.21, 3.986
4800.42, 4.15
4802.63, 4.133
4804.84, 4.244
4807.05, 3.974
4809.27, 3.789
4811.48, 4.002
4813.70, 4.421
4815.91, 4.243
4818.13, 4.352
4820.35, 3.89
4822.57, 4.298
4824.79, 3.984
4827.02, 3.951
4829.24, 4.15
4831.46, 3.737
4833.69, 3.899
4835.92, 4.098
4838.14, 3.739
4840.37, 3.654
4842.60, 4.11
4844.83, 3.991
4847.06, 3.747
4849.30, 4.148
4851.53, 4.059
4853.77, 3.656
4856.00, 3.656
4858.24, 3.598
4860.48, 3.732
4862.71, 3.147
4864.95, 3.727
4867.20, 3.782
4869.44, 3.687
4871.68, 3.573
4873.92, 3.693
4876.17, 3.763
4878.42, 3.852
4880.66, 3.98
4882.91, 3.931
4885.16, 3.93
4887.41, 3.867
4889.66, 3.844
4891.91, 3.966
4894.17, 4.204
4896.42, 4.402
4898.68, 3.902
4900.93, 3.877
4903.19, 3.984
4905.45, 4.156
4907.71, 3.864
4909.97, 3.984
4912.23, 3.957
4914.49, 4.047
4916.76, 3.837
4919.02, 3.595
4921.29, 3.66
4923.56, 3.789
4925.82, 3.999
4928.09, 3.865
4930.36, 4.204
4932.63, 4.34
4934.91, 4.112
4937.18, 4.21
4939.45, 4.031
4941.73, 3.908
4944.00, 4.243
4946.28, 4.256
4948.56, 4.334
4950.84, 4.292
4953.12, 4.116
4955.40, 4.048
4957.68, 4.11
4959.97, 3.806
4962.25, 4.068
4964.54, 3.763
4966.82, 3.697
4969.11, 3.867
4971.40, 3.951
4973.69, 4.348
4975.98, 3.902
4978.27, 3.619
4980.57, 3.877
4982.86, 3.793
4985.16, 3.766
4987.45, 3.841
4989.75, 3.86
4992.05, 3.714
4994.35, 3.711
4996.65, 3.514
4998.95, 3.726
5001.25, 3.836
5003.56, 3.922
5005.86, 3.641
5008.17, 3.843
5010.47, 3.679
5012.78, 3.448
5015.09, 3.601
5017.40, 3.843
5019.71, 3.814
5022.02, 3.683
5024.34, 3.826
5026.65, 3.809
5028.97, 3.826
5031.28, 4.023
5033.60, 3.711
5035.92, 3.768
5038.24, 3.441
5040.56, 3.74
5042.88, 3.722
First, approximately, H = 3.763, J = 4.08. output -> 0.92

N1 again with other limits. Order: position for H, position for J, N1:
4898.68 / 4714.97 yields 1.02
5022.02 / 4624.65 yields 0.85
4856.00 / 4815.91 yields 0.86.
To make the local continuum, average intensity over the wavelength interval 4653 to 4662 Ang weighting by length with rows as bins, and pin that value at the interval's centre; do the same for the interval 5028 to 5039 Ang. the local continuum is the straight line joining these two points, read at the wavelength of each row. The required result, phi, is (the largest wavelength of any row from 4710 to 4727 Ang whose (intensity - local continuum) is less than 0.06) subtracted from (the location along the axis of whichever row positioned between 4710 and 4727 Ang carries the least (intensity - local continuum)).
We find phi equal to -4.3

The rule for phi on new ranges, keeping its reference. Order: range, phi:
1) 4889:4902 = 0.0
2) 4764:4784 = -15.4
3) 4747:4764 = 0.0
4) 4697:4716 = -13.0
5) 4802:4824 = 0.0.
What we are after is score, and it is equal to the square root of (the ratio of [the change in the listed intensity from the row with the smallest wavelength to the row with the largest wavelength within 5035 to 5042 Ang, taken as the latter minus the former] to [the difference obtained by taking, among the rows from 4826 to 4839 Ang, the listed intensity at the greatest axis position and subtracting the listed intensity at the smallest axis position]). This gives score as 0.4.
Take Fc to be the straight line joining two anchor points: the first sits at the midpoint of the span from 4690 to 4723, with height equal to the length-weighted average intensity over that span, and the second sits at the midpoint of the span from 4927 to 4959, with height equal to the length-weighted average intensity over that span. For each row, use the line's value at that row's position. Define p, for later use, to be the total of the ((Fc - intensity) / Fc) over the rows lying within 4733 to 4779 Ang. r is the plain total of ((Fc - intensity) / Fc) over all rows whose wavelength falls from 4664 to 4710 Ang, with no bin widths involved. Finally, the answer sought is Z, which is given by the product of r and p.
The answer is -0.10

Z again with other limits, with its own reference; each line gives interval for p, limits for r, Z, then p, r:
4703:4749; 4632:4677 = 0.01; -0.38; -0.03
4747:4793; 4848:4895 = 0.23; 0.18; 1.31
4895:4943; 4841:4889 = 0.85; 0.65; 1.31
